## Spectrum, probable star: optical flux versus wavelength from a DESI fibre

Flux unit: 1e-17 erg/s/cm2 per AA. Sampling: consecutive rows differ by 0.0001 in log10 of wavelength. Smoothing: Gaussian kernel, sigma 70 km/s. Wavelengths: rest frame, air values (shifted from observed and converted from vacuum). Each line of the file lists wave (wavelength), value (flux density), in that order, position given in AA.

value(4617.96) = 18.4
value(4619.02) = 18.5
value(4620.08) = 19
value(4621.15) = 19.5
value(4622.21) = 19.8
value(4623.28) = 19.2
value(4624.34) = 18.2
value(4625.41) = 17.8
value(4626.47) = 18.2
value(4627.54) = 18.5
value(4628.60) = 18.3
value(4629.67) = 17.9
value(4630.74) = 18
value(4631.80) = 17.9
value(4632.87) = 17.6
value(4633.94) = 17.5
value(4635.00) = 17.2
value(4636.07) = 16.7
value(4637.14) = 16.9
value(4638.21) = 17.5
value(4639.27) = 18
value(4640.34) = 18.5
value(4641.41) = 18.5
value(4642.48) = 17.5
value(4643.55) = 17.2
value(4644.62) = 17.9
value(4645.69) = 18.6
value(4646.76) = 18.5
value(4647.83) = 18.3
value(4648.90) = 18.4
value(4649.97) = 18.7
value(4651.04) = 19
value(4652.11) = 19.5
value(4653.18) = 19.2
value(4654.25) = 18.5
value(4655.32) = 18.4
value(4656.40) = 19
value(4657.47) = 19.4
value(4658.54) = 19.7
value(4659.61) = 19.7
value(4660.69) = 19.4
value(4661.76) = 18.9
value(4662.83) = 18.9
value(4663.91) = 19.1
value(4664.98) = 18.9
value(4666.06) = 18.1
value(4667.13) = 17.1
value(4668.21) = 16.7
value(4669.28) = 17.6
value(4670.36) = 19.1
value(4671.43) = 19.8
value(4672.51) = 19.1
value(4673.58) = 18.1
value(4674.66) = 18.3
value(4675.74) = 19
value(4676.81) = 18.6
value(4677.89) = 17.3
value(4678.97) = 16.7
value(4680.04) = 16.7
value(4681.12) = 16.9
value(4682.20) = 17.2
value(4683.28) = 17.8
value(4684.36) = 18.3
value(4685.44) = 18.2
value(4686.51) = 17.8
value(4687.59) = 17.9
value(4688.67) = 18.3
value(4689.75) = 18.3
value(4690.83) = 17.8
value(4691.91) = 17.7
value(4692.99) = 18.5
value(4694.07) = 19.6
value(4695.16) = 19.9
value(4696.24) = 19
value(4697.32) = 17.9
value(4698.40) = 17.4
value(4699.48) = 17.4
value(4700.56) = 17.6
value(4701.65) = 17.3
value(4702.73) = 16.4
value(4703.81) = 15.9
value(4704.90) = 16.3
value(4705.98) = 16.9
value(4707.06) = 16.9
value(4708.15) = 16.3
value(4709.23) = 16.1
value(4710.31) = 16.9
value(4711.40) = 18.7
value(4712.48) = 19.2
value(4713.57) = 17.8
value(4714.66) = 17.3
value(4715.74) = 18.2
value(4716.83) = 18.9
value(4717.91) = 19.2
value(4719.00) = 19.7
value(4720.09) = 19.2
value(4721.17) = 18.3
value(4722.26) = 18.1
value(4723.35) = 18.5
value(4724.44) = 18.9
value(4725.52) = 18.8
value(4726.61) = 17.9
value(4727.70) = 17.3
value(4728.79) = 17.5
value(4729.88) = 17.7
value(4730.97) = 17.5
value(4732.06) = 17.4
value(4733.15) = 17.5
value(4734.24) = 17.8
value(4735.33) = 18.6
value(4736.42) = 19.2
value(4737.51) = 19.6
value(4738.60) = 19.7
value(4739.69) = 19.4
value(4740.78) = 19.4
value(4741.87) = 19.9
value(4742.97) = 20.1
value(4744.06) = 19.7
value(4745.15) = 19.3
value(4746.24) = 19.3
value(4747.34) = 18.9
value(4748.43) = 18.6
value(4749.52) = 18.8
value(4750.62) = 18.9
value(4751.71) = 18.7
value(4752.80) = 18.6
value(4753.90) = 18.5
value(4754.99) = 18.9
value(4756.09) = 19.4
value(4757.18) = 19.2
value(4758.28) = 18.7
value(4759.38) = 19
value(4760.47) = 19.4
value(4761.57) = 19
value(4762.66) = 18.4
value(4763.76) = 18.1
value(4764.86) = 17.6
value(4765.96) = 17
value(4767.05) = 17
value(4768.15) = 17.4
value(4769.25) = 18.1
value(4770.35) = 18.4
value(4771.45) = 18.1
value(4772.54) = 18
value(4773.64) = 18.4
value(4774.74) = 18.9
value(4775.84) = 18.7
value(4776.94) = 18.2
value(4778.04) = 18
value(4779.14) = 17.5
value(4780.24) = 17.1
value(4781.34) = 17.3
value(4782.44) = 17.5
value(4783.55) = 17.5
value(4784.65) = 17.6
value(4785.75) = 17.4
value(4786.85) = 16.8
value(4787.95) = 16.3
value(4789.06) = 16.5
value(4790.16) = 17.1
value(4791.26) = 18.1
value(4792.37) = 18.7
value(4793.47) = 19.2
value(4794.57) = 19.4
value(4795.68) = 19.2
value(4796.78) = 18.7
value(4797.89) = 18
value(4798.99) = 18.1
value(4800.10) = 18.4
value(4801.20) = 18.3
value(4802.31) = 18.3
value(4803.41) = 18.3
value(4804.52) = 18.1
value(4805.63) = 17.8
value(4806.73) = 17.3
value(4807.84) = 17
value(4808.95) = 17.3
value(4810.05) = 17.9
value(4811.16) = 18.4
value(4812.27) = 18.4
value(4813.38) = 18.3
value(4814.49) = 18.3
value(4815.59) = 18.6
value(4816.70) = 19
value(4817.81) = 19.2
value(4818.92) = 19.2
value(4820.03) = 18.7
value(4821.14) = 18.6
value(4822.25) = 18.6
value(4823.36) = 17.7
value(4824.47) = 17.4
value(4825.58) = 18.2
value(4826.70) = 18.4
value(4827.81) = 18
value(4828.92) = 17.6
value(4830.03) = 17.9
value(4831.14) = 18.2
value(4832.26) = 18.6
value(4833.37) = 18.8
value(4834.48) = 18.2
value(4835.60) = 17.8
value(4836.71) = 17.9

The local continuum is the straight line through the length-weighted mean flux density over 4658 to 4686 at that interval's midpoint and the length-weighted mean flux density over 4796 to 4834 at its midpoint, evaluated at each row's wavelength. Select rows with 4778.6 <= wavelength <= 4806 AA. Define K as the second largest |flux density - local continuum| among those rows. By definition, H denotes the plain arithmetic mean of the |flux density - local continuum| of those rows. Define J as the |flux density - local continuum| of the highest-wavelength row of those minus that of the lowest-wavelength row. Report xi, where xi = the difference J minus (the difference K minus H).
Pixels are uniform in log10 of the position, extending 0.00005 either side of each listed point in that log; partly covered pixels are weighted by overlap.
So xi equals -1.35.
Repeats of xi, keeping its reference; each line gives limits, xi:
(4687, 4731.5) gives -0.92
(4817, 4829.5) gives -0.81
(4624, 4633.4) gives 0.40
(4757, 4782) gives -0.67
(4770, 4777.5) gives -0.30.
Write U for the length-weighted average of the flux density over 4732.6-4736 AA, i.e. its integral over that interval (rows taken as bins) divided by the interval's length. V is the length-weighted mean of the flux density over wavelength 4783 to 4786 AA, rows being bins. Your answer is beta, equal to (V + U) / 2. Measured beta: 17.8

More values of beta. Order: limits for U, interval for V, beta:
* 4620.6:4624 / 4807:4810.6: 18.4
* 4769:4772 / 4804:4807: 18.0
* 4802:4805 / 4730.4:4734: 17.9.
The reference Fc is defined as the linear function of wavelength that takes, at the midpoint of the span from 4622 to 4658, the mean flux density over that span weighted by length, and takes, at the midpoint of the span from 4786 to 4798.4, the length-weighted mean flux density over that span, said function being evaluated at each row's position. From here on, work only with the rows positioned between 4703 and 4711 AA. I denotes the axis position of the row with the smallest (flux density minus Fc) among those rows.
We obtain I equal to 4703.81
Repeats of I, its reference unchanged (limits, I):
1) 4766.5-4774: 4767.05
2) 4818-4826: 4824.47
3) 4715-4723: 4722.26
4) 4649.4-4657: 4655.32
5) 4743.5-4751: 4748.43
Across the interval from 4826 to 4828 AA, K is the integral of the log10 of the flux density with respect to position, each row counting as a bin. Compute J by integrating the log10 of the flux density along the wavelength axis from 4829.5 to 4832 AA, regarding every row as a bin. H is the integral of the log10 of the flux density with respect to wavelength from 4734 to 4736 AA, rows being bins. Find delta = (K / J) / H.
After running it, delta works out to 0.32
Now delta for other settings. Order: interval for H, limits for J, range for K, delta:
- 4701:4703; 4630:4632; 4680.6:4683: 0.48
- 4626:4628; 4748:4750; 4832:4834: 0.40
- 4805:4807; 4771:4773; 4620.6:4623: 0.49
